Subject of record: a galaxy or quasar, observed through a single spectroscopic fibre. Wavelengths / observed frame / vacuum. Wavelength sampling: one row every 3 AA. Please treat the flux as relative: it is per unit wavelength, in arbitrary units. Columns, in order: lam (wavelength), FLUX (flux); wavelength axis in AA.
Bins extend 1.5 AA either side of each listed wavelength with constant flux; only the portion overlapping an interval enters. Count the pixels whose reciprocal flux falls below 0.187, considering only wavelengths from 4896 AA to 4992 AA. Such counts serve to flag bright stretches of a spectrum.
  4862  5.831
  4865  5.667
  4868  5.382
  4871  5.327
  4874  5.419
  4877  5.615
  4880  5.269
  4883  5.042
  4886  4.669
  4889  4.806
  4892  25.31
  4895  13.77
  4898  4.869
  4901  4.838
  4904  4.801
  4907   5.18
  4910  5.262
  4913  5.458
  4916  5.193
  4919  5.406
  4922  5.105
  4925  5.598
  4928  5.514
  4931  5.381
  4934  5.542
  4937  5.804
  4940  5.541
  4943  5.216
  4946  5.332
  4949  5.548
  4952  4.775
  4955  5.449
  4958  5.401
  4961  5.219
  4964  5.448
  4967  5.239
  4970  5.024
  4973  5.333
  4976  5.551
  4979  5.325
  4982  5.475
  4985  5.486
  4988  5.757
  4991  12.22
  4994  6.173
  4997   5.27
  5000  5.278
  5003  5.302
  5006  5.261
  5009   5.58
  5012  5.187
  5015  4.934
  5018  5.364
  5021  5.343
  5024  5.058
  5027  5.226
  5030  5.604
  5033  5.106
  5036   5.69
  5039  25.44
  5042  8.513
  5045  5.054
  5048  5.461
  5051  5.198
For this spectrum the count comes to 17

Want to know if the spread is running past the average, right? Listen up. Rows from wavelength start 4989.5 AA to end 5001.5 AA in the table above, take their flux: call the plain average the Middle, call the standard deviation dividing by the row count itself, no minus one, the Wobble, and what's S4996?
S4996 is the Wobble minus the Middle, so -4.3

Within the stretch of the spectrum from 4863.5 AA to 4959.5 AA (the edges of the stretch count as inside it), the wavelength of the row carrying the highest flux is 4892 AA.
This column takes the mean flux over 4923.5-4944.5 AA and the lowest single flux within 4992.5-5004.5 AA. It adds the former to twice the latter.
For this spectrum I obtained 16.1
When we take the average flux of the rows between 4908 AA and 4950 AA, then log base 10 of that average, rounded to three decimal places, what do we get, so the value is 0.734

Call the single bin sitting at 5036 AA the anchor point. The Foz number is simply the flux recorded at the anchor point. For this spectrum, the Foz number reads 5.69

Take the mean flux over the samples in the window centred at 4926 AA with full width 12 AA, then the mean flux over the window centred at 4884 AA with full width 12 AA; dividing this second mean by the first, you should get 0.92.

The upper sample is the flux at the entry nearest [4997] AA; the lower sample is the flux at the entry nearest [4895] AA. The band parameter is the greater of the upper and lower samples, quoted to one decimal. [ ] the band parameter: 13.8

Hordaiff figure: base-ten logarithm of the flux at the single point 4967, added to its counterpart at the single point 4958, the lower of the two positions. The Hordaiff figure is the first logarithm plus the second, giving 1.45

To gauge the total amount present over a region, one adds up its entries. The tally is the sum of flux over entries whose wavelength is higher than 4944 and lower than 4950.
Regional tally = 10.9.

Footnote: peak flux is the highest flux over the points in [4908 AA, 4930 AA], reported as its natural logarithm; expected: 1.72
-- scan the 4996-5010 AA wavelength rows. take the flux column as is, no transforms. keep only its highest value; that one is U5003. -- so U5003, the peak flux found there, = 5.58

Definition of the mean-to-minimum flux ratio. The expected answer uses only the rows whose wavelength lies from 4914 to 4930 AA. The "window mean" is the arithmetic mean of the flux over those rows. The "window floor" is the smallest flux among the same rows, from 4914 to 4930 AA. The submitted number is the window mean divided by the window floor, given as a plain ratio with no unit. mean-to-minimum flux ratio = 1.05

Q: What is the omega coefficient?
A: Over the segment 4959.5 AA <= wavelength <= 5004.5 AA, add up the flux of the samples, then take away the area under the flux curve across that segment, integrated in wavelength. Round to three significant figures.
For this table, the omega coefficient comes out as -176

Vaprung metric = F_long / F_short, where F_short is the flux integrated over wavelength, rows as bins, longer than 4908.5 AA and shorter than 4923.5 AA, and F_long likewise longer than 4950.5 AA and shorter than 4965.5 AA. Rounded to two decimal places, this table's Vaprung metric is 1.00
